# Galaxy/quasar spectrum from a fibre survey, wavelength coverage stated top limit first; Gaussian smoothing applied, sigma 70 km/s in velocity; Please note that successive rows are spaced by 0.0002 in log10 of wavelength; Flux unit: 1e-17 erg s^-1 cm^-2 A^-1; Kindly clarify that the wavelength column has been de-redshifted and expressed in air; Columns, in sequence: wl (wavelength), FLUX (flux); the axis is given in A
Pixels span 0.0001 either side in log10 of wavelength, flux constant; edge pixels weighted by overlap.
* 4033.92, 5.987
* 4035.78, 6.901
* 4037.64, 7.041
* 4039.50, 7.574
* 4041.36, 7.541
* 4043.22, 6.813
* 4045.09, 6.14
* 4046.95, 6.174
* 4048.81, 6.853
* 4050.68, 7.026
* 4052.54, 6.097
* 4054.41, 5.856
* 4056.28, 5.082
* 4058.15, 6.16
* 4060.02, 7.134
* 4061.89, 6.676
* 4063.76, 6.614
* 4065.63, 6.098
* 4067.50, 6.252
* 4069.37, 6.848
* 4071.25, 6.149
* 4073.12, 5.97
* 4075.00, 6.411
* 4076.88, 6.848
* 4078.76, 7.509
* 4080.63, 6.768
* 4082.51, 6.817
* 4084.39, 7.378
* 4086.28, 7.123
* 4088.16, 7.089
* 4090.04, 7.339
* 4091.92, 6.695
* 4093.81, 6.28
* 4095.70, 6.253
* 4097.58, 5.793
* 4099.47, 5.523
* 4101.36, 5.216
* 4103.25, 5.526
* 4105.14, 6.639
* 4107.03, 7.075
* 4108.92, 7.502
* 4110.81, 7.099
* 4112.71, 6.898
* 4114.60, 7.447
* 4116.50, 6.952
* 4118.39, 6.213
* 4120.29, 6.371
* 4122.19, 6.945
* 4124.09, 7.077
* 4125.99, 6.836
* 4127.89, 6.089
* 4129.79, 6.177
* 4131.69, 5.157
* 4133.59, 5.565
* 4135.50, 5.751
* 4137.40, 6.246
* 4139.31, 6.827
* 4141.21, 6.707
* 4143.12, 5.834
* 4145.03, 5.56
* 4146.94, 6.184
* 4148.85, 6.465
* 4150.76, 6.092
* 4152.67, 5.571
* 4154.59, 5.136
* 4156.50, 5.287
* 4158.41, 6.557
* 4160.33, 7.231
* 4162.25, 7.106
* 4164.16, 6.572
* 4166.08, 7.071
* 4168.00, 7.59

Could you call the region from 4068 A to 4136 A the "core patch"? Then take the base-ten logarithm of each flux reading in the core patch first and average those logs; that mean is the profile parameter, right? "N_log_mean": 0.813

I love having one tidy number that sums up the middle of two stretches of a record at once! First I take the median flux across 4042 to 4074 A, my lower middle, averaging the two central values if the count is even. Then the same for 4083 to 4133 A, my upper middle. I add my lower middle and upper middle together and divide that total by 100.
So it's 0.129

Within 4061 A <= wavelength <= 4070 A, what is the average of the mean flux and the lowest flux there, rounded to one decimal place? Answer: 6.3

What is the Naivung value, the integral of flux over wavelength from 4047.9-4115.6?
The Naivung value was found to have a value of 444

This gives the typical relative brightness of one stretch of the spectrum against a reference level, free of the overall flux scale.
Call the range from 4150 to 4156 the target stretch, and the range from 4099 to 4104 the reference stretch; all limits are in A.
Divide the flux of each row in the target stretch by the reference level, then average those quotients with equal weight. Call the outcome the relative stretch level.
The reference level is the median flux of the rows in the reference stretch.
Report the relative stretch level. 1.01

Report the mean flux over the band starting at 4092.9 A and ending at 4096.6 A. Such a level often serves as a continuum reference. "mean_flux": 6.3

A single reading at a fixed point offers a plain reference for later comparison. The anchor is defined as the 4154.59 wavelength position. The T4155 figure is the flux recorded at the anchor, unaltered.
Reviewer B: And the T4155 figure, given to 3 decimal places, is 5.136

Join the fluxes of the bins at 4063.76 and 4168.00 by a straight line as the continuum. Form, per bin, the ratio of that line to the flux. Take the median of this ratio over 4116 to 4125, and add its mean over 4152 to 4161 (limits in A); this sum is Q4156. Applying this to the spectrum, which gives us 2.31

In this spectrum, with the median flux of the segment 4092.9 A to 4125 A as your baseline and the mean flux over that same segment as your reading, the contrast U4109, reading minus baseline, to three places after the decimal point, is -0.121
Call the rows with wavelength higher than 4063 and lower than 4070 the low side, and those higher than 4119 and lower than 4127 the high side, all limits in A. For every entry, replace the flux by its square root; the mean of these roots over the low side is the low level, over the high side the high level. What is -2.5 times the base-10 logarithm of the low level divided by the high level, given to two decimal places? 0.03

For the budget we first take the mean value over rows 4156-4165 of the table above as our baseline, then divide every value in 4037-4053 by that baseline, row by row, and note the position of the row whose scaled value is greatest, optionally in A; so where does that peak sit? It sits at 4039.50 A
